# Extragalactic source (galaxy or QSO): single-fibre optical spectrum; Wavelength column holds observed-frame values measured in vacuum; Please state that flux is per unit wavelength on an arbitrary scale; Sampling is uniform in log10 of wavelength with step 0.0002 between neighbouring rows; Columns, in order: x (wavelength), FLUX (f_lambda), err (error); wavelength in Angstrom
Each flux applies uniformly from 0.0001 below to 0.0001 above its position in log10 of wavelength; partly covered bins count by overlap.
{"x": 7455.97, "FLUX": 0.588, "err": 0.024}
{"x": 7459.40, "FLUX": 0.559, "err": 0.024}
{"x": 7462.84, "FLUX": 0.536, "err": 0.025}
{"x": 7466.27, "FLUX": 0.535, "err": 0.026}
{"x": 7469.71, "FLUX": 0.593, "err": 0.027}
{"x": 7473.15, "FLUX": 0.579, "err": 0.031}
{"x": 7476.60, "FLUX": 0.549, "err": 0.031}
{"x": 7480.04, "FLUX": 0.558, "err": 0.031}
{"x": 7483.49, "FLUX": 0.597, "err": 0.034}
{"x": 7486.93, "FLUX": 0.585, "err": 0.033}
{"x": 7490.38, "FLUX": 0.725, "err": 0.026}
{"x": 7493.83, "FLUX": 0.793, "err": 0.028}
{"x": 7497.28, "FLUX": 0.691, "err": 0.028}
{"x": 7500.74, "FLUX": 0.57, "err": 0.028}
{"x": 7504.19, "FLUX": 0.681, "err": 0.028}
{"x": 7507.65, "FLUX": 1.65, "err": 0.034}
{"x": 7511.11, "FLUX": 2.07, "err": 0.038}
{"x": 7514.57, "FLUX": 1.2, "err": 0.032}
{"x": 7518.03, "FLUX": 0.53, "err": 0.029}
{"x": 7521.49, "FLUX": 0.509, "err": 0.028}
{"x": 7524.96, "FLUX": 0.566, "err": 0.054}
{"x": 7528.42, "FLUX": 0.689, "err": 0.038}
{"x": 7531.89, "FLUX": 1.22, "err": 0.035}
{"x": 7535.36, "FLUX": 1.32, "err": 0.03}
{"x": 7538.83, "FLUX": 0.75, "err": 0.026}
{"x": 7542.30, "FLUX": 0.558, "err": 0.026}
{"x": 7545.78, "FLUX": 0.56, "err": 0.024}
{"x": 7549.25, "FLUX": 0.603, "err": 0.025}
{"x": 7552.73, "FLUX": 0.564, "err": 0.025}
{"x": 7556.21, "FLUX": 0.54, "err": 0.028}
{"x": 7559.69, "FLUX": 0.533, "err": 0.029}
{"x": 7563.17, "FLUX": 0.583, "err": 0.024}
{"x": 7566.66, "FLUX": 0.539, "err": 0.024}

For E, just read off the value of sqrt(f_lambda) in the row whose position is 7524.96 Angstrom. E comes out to 0.75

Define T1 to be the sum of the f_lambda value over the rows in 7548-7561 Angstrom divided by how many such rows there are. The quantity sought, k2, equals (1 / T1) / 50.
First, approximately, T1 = 0.6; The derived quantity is 0.036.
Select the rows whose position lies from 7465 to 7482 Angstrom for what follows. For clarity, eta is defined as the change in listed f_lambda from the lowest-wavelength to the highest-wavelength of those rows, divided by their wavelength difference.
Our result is 0.002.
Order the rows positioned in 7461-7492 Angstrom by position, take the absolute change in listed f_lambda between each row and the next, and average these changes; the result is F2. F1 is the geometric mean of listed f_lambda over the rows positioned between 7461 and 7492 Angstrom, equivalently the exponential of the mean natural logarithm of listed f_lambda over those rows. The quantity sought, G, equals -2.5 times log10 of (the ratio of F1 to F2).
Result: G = -3.0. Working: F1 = 0.58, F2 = 0.04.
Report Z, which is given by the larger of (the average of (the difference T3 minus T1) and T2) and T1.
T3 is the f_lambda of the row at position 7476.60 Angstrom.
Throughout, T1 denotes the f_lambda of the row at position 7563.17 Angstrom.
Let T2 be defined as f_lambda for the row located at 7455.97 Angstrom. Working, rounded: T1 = 0.583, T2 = 0.588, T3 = 0.549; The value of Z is 0.58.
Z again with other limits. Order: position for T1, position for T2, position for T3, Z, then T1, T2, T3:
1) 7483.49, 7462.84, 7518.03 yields 0.60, 0.597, 0.536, 0.53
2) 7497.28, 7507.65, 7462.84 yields 0.75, 0.691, 1.65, 0.536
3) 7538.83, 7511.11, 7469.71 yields 0.96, 0.75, 2.07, 0.593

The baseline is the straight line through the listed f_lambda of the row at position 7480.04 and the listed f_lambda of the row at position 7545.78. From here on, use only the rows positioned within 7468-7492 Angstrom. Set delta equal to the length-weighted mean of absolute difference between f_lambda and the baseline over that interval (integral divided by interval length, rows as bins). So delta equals 0.04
